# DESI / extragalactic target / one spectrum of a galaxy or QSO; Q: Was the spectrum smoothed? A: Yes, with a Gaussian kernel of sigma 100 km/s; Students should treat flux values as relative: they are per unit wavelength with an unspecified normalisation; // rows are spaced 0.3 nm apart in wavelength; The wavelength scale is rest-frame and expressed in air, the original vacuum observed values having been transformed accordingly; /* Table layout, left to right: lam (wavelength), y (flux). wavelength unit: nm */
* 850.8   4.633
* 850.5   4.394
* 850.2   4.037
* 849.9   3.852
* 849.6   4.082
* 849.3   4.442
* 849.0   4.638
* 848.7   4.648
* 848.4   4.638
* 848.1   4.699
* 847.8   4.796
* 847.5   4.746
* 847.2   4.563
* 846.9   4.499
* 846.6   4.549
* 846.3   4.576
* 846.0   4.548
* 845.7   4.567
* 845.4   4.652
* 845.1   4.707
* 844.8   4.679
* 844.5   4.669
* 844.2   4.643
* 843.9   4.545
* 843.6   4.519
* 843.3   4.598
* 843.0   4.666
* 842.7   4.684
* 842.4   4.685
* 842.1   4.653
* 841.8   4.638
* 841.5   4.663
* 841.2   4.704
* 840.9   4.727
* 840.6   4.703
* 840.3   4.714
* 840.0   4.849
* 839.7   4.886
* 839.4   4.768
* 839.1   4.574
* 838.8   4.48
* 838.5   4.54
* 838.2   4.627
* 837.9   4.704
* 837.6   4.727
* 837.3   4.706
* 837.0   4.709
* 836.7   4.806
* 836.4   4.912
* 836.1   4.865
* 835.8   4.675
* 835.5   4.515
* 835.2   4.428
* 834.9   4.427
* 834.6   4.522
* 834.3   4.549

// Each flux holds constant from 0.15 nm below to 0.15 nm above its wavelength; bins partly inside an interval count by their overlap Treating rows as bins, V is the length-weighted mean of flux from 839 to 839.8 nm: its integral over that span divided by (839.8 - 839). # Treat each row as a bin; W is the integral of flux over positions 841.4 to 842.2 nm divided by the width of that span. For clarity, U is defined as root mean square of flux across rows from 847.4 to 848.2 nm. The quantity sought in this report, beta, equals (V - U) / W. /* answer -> -0.001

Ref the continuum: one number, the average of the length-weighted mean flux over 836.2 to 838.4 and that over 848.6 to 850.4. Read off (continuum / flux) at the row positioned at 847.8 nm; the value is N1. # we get 0.940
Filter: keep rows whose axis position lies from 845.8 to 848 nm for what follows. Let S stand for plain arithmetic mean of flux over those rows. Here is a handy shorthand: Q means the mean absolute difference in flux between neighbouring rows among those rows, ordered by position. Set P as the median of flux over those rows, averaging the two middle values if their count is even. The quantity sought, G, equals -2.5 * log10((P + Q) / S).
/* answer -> -0.004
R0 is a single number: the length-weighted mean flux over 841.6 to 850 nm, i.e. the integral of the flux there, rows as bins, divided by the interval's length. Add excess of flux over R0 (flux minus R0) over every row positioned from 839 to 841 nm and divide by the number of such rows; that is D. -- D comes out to 0.163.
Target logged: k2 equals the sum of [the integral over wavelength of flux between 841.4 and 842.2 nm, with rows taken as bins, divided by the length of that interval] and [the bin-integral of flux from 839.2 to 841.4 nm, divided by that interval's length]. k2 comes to 9.41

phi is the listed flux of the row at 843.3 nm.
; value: 4.598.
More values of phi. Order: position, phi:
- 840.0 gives 4.849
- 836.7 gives 4.806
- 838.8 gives 4.48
